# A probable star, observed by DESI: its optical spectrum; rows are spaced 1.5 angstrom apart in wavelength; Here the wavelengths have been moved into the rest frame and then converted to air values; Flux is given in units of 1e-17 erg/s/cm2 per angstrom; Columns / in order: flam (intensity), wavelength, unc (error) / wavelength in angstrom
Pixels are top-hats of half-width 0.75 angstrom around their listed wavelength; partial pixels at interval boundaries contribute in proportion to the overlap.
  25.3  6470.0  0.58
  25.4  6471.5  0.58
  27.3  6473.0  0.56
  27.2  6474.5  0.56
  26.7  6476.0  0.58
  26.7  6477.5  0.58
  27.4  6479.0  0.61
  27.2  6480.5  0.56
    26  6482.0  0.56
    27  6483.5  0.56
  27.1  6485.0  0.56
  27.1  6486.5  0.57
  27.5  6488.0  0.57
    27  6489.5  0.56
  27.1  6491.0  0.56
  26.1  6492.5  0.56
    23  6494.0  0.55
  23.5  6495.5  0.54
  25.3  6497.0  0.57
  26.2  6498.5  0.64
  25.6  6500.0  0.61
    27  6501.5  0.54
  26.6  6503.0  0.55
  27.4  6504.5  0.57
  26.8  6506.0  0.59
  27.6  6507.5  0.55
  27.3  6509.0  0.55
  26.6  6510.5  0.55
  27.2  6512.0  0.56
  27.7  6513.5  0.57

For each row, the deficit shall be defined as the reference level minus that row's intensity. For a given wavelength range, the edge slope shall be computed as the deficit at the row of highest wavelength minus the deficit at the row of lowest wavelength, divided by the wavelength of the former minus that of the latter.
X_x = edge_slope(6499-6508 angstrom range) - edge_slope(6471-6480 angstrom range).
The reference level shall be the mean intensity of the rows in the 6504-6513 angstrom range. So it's 0.0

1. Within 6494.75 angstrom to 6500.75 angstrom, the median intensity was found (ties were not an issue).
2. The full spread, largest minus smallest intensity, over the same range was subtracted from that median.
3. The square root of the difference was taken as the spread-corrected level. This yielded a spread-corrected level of 4.77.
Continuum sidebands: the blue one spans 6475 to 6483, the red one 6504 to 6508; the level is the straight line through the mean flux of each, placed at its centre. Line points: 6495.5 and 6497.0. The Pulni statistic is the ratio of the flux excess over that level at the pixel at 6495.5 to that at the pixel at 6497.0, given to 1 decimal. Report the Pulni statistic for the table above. 2.0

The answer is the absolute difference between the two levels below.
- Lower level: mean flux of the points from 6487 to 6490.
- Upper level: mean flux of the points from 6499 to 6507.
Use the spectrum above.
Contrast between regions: 0.6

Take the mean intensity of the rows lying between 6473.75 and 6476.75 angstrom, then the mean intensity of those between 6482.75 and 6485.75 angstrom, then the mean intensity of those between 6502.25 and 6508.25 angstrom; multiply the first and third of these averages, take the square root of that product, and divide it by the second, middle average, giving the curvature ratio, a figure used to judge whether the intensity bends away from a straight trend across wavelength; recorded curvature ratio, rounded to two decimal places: 1.00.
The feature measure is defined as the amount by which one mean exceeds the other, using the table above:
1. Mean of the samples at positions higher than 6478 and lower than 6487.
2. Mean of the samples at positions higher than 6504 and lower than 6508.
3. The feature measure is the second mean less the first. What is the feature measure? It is 0.3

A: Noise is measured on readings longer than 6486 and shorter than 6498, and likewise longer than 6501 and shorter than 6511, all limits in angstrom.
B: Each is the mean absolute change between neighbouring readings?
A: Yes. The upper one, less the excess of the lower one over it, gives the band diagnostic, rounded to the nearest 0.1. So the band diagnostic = 0.1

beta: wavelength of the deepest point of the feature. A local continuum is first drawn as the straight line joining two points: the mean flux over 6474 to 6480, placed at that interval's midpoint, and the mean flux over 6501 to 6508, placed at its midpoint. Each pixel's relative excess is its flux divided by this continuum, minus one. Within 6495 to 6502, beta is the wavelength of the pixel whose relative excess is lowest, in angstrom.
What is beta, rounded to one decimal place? 6495.5 angstrom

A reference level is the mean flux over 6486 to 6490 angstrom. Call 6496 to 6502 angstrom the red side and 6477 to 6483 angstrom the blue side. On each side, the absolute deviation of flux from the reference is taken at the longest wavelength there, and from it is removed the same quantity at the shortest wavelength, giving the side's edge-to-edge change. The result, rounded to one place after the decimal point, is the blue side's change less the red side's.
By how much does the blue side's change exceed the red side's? 2.4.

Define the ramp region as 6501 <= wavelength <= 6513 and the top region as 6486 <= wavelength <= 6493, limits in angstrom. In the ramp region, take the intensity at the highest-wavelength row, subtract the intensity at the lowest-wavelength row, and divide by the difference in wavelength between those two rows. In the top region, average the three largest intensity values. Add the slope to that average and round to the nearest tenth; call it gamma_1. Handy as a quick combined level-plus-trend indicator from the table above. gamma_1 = 27.3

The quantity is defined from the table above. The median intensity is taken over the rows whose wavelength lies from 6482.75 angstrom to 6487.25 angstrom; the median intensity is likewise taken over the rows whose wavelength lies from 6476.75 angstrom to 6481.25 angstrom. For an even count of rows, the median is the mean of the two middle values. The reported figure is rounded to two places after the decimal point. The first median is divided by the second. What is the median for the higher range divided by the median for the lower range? 1.00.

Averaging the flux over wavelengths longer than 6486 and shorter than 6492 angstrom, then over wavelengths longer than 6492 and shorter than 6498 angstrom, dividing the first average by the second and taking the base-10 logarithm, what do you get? 0.045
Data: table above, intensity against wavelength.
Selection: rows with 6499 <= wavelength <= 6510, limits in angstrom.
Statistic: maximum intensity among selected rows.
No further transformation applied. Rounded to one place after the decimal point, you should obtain 27.6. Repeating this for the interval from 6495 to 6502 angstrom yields 27.0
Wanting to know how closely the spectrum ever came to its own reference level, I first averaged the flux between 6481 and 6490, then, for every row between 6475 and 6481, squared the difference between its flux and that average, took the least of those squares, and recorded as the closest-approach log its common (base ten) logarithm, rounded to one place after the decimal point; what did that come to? -1.2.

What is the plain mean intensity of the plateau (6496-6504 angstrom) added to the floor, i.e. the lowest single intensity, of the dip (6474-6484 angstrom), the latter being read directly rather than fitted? 52.1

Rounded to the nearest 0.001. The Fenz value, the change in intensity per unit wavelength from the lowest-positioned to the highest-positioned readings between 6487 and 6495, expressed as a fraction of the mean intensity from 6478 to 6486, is -0.028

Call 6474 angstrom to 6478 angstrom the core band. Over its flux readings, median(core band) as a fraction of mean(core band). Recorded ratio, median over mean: 0.99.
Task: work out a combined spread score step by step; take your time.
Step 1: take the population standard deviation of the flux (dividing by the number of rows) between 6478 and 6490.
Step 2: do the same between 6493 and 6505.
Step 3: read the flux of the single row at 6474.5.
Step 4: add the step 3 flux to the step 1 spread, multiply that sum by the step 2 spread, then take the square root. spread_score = 6.4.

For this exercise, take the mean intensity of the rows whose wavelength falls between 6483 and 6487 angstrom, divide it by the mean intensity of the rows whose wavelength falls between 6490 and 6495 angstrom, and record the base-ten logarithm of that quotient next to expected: 0.03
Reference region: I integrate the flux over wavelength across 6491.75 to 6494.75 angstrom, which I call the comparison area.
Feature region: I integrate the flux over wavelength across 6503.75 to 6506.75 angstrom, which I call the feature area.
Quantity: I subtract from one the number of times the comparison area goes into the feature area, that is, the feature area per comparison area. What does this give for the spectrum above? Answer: -0.104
